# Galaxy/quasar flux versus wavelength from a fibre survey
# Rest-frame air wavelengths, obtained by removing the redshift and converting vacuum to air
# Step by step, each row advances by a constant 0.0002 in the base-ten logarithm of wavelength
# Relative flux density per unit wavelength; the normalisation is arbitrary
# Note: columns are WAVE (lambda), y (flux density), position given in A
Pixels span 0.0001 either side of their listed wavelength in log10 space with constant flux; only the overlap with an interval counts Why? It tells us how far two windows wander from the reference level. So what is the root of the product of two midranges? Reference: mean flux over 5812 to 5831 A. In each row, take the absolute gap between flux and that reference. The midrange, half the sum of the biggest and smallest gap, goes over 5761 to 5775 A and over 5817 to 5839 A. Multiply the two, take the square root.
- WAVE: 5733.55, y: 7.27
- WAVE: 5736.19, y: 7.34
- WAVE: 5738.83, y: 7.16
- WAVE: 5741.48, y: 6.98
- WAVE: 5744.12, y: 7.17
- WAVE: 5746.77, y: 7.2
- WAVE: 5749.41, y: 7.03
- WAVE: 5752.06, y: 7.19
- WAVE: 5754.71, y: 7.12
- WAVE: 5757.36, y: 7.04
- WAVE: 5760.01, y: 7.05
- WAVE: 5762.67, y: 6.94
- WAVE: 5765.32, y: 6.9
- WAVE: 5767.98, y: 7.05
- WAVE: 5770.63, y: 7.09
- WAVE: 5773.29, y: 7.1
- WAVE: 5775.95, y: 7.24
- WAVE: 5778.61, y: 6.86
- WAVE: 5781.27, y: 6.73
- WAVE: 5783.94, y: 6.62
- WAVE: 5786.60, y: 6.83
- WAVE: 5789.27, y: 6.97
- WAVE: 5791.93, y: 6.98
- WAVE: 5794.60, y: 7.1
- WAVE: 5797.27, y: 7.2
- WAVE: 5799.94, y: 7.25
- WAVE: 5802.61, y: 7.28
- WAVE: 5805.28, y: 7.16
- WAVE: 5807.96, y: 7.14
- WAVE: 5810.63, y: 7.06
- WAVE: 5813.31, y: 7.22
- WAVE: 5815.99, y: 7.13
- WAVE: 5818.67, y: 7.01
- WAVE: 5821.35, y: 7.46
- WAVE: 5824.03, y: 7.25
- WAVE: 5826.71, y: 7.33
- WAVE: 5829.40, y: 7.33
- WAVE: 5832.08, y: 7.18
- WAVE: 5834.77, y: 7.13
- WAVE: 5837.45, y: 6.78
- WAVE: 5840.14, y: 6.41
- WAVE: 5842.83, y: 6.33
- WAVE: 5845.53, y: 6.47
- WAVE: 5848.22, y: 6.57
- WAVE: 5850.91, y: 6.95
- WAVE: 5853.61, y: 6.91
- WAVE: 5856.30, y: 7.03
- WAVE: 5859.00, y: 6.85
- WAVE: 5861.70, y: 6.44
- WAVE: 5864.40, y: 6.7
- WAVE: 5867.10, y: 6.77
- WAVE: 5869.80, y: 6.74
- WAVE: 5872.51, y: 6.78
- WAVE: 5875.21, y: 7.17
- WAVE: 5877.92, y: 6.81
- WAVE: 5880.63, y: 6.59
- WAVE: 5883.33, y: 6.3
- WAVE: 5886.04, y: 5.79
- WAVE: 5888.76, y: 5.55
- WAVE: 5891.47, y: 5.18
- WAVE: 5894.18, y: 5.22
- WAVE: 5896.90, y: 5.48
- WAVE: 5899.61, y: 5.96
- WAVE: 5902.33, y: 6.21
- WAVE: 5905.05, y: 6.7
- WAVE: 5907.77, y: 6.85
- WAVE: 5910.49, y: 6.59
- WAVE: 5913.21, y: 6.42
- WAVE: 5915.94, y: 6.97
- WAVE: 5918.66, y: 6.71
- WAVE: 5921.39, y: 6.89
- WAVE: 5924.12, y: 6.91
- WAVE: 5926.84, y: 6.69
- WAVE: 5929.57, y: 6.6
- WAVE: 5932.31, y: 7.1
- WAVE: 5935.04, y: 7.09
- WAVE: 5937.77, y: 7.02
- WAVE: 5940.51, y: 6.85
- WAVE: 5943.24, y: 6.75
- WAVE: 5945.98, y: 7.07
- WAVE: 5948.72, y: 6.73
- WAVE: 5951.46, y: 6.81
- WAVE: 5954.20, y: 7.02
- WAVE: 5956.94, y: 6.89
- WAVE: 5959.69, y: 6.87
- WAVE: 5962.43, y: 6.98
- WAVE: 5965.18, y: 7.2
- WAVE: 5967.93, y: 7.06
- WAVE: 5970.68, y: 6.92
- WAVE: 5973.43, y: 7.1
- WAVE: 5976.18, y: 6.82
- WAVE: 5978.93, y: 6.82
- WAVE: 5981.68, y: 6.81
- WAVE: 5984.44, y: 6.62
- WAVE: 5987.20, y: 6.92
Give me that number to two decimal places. 0.24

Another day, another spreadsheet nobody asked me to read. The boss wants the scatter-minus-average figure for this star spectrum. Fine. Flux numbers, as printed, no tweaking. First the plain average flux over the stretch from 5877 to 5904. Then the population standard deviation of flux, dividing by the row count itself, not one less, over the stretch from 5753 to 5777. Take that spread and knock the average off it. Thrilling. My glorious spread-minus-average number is -5.8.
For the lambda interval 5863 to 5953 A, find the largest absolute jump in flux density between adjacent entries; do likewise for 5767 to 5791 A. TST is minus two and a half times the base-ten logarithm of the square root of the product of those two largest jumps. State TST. 0.850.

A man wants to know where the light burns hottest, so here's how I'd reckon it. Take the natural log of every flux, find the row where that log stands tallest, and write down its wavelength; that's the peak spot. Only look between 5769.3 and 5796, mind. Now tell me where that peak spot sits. 5775.95 A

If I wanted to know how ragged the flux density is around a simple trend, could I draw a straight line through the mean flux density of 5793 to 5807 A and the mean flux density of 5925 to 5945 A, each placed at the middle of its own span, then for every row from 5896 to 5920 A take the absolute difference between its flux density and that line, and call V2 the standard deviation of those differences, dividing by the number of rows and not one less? 0.45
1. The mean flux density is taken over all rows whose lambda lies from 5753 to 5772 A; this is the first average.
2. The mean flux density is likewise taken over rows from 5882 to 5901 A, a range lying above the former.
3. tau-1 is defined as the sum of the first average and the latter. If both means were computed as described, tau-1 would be 12.7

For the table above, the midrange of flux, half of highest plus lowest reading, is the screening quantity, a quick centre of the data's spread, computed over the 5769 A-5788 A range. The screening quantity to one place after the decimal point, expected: 6.9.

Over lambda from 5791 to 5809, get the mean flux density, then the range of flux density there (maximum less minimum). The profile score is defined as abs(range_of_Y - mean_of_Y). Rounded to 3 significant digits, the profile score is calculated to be 6.86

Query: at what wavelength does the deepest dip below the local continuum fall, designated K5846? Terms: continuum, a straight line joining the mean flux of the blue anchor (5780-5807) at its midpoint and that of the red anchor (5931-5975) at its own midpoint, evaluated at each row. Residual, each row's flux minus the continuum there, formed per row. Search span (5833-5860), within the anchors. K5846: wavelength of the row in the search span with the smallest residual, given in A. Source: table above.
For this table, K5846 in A 5842.83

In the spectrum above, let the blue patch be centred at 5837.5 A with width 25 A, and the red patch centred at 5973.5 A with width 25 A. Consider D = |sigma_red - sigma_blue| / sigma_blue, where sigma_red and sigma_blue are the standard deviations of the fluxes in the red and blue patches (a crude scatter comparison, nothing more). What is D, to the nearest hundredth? 0.56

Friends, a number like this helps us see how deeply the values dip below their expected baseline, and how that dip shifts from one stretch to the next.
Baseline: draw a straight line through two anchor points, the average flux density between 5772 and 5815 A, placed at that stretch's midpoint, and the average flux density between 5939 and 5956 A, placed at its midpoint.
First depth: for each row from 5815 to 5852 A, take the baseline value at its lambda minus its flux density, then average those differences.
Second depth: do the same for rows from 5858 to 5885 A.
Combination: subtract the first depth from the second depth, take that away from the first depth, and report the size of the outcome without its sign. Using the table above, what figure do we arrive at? 0.15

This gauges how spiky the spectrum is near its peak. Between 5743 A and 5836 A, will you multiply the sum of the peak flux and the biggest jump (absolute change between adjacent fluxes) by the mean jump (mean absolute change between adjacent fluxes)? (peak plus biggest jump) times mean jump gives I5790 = 0.9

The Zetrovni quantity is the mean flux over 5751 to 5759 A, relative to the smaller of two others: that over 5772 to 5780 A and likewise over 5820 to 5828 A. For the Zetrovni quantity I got 1.01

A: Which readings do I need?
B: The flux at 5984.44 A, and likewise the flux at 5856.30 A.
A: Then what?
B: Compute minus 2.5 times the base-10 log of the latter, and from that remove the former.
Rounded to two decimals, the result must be -8.74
